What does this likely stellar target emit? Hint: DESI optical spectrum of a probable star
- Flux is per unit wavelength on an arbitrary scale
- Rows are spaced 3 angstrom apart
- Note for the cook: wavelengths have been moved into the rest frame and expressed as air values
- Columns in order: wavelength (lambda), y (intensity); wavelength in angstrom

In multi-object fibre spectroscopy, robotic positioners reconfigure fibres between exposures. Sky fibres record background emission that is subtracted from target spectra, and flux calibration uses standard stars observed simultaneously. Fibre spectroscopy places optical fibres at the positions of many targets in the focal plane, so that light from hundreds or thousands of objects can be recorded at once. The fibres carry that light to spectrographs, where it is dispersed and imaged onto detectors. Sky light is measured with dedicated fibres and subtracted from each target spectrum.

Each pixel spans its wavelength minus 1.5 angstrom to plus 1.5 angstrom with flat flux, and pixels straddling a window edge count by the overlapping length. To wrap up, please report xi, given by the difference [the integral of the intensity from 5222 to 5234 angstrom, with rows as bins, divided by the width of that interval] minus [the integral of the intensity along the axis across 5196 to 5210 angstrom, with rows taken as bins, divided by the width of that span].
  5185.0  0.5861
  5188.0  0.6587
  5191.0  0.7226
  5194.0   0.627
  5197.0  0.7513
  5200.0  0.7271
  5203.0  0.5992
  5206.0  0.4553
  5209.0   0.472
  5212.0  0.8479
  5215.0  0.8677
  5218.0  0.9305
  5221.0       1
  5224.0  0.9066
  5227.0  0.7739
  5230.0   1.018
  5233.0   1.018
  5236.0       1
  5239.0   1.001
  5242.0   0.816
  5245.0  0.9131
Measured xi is 0.3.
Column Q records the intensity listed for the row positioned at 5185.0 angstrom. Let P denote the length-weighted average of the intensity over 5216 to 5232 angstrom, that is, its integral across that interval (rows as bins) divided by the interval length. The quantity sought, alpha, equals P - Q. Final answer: 0.3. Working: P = 0.93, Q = 0.5861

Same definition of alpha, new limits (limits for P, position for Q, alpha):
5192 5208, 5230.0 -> -0.4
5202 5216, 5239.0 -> -0.4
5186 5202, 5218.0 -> -0.2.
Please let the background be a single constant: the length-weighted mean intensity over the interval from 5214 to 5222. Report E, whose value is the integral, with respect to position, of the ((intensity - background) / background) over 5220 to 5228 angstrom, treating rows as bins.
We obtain -0.3 angstrom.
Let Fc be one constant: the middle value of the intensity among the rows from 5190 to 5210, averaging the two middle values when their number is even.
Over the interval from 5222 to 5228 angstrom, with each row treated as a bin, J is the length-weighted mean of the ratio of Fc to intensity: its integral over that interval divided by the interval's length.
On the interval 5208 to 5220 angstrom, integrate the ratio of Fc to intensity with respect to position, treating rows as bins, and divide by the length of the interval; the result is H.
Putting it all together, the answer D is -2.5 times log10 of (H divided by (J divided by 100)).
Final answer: -5.1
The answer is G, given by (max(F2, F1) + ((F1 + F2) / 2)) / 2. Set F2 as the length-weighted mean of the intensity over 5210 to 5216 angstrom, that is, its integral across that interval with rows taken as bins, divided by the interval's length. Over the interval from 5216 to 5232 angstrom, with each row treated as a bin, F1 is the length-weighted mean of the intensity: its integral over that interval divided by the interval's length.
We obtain 0.90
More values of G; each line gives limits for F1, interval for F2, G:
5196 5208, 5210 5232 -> 0.83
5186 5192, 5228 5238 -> 0.92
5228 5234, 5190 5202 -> 0.92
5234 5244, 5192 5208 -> 0.86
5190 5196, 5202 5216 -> 0.67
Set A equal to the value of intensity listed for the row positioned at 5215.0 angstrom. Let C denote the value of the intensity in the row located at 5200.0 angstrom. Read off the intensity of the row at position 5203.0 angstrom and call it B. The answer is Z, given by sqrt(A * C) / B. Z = 1.33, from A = 0.8677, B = 0.5992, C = 0.7271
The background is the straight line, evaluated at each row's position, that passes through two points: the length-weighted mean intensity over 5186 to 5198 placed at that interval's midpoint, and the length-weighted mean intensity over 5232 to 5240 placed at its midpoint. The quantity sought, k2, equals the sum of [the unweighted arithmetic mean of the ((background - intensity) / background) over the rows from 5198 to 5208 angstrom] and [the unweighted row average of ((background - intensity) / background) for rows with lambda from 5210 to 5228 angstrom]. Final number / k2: 0.213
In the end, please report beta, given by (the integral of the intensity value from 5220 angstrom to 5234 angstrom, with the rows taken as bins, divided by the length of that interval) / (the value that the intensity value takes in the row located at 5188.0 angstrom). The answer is 1.4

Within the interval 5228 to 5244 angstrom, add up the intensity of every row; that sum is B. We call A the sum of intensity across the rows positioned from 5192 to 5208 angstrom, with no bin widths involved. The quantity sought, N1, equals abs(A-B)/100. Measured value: 0.017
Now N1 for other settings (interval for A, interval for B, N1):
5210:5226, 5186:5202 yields 0.011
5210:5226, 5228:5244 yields 0.003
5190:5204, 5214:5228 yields 0.011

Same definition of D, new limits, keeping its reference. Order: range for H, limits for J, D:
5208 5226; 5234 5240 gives -5.2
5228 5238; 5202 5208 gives -4.3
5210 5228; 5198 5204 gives -4.7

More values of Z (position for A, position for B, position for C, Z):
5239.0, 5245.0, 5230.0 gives 1.11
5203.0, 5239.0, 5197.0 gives 0.67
